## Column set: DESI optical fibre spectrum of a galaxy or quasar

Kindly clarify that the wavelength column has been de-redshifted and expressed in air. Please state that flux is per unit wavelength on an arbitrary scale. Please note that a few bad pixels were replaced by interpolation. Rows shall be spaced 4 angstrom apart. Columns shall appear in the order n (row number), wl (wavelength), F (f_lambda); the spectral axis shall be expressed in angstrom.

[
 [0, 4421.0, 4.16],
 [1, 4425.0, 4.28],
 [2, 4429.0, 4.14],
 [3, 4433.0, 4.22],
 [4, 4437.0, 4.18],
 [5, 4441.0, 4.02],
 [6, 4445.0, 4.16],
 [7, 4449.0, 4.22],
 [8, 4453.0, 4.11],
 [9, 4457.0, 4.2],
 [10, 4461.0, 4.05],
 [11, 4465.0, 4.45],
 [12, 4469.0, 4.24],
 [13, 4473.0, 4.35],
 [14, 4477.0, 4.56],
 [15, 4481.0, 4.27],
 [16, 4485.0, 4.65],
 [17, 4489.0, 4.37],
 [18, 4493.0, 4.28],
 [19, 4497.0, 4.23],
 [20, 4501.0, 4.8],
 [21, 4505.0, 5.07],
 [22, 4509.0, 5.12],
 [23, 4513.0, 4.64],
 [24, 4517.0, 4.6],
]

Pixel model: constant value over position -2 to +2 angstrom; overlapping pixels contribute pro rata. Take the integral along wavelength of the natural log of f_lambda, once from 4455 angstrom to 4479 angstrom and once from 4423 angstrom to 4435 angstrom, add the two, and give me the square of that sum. 2735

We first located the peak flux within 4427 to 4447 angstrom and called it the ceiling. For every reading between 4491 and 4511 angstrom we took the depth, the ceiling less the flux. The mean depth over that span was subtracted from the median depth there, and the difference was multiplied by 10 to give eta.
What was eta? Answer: -1.0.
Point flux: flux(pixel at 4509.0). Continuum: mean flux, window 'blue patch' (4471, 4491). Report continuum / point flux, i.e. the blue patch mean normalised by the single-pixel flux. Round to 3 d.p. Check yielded 0.867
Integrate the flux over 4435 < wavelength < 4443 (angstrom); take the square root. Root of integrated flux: 5.73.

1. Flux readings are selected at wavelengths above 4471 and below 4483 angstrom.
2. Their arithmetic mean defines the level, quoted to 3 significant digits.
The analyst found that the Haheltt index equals 4.39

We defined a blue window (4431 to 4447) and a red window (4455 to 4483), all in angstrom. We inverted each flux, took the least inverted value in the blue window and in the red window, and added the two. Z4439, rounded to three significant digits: 0.456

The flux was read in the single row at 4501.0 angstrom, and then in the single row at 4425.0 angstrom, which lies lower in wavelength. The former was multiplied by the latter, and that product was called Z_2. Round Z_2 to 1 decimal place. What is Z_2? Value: 20.5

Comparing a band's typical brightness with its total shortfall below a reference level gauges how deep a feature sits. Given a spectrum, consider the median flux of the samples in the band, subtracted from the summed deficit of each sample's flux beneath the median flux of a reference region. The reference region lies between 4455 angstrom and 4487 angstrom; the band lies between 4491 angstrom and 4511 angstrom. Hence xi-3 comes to -6.75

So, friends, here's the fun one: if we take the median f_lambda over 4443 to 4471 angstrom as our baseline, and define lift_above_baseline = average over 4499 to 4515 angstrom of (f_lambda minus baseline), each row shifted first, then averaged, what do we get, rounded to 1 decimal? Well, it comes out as 0.7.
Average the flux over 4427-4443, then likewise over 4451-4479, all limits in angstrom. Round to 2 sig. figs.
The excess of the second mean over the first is 0.14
